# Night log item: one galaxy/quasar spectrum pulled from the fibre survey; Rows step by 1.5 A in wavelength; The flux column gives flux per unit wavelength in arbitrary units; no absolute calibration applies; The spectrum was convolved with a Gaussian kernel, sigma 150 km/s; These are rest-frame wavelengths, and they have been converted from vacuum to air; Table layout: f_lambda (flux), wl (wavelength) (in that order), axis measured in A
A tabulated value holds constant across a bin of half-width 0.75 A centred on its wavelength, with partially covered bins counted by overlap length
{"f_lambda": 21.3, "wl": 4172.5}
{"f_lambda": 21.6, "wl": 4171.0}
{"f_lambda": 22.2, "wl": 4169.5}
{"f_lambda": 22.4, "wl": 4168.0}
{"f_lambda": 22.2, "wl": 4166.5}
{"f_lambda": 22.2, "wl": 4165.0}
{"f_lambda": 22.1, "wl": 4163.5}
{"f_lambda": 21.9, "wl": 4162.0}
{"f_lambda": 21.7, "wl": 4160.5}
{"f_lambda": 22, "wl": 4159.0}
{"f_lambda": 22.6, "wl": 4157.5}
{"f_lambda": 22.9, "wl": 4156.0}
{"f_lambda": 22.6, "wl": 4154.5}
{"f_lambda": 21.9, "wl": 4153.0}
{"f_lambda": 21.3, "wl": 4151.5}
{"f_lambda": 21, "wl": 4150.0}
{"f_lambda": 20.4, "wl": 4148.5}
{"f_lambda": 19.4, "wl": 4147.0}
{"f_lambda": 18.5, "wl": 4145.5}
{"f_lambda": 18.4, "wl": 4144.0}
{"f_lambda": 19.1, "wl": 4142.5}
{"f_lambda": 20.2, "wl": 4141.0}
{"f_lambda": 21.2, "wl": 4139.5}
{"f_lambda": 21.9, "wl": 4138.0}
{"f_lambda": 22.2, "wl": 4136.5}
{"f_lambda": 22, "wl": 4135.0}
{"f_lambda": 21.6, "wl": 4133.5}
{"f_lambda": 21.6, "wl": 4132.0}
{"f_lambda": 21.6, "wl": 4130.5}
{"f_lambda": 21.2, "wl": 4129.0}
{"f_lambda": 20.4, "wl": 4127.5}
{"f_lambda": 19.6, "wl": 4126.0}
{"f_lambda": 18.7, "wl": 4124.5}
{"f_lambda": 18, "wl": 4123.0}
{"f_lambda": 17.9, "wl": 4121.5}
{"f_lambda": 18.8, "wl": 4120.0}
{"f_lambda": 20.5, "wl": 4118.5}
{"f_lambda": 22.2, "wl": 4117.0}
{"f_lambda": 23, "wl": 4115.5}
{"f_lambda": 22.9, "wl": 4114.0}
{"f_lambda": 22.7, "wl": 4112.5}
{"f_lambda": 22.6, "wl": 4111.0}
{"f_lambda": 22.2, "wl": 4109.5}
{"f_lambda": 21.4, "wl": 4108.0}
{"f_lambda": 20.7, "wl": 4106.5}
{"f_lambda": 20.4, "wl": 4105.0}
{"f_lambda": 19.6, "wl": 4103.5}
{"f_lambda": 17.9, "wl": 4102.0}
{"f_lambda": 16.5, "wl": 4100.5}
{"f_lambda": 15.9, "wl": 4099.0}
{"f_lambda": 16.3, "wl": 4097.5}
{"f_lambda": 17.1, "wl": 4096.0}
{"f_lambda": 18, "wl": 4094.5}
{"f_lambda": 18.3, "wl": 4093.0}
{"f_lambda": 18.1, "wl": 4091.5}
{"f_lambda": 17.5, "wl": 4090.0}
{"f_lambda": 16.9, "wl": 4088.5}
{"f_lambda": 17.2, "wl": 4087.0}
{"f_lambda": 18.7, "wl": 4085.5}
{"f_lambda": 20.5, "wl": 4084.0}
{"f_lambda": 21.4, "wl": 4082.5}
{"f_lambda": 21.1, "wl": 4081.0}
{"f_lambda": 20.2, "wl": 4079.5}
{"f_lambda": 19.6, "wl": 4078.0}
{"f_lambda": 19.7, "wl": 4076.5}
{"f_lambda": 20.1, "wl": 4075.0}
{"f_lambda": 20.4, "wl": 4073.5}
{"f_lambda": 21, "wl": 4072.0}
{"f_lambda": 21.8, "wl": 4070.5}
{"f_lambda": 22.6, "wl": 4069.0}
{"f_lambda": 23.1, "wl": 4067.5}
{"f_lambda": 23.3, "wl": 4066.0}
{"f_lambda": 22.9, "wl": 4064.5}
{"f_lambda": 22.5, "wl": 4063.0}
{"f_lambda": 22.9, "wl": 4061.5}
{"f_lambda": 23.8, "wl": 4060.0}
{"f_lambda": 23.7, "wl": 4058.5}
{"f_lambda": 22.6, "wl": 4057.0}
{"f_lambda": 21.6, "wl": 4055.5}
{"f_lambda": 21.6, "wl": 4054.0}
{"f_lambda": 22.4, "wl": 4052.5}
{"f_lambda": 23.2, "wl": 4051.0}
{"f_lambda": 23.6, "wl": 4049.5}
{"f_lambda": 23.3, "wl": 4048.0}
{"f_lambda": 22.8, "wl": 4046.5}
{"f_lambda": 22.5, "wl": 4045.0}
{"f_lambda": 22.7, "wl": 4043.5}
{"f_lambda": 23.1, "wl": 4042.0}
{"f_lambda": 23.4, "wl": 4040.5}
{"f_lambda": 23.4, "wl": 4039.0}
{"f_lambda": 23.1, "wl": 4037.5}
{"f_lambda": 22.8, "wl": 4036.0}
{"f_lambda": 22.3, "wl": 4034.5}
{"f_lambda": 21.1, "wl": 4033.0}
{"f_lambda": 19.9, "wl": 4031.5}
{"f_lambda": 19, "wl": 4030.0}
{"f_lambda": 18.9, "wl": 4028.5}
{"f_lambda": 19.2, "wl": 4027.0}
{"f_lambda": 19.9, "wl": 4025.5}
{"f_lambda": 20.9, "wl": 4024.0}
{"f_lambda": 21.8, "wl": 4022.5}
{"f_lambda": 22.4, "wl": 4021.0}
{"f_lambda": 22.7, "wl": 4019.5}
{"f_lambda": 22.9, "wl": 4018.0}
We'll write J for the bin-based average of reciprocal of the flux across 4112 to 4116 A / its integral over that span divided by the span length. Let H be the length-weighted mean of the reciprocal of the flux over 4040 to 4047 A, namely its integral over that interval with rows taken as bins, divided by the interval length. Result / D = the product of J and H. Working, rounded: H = 0.044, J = 0.044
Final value 0.0019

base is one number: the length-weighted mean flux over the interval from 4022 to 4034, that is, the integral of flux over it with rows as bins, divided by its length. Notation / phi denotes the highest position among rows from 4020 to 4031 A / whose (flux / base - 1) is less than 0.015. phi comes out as 4030.0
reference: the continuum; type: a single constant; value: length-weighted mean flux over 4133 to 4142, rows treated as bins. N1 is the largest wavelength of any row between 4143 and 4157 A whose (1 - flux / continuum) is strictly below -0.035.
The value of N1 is 4156.0 A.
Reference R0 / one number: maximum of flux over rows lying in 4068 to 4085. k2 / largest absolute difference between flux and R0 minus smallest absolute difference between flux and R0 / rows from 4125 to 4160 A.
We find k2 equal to 4.2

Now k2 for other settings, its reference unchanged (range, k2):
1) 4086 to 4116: 6.7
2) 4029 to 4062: 3.6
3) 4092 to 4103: 2.4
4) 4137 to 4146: 3.5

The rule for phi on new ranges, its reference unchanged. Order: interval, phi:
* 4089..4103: 4102.0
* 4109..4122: 4121.5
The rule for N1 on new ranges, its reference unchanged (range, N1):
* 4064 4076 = 4069.0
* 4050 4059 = 4058.5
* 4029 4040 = 4039.0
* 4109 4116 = 4115.5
